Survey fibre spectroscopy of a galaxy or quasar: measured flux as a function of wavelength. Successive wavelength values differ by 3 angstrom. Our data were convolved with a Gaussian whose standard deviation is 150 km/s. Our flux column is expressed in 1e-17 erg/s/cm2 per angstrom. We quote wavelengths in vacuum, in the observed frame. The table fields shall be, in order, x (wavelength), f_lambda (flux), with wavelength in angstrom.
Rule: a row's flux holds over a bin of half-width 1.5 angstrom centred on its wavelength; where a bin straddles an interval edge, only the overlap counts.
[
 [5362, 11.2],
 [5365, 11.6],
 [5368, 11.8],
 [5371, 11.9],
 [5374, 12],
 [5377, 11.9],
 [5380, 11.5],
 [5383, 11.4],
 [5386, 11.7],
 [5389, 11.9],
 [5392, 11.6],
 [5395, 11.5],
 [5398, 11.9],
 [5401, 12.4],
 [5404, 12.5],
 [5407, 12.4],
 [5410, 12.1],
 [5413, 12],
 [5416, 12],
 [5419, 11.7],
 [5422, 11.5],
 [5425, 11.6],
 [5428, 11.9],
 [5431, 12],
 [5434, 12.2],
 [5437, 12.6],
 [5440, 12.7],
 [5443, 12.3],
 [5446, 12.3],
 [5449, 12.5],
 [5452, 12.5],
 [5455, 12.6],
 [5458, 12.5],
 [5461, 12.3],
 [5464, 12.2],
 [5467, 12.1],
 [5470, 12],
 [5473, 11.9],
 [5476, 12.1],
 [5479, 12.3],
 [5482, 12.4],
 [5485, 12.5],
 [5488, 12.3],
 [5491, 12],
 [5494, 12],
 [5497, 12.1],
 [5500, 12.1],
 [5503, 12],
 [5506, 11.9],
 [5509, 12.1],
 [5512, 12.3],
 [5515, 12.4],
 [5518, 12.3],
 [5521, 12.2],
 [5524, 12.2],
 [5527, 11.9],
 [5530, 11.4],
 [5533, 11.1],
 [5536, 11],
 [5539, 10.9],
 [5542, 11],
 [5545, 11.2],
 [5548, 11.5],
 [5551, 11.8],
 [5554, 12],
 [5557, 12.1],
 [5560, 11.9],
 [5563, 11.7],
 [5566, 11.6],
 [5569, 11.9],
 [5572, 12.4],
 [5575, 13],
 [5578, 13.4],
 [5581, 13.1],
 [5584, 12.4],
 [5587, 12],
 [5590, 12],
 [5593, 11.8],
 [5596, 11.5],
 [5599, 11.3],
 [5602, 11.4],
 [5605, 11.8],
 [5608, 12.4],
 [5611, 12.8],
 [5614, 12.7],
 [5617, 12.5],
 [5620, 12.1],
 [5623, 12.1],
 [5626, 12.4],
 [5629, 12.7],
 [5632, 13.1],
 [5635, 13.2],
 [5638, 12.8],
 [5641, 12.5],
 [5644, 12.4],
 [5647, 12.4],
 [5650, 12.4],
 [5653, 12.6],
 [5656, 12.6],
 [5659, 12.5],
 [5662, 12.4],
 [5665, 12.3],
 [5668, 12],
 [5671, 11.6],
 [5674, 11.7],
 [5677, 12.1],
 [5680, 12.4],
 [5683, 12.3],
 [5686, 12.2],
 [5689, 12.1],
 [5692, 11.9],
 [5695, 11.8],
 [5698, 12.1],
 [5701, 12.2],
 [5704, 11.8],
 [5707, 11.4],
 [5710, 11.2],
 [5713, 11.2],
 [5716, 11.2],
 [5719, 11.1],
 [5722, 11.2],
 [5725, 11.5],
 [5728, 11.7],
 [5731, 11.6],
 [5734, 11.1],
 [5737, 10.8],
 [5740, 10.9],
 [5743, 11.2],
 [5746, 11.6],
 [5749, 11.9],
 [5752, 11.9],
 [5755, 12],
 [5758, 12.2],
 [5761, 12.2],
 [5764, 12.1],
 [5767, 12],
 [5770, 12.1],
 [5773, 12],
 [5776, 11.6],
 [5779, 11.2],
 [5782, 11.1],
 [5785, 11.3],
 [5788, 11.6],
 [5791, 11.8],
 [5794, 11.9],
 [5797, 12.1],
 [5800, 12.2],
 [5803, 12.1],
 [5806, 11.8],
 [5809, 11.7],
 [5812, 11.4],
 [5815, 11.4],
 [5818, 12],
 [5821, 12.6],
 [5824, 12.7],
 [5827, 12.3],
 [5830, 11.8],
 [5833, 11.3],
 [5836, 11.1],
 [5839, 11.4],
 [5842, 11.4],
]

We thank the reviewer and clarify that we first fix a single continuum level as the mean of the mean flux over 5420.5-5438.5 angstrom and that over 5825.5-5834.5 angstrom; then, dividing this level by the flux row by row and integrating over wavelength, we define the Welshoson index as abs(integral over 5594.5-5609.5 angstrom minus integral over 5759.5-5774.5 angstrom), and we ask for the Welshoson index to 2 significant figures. 0.52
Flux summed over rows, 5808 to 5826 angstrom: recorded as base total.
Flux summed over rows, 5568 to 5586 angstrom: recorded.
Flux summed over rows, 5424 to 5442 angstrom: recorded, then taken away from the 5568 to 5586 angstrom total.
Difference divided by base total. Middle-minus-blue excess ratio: 0.04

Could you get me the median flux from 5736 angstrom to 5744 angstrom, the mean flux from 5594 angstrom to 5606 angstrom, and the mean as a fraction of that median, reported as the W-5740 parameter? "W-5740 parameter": 1.06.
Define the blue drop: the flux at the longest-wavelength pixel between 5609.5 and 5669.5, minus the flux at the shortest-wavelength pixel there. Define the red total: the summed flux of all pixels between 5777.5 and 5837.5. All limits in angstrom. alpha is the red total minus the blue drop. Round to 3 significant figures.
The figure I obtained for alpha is 236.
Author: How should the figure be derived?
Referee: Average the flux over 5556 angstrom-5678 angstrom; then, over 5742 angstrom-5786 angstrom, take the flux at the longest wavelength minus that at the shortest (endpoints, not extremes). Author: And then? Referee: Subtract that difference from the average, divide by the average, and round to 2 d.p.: 0.99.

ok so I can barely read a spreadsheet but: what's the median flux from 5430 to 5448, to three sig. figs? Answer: 12.3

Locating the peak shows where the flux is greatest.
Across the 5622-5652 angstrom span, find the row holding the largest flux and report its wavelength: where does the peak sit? 5635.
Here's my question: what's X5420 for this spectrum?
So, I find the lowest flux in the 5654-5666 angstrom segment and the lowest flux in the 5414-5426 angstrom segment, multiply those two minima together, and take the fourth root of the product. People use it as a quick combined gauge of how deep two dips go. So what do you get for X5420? 3.45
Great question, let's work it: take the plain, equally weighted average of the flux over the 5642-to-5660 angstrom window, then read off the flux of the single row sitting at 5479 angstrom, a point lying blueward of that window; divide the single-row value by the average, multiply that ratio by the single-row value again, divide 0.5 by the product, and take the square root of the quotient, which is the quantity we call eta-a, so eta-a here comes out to 0.203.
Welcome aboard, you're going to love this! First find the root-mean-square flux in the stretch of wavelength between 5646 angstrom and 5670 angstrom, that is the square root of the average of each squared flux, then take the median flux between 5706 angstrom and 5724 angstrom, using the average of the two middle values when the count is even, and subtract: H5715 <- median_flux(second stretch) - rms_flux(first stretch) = -1.2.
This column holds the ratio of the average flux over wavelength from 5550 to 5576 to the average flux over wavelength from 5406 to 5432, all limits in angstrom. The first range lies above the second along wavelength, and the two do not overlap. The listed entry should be 1.01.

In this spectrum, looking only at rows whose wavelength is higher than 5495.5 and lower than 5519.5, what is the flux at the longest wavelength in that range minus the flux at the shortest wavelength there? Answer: 0.20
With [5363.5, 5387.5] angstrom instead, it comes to 0.10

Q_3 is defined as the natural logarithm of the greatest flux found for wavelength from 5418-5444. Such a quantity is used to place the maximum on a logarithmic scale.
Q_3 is 2.542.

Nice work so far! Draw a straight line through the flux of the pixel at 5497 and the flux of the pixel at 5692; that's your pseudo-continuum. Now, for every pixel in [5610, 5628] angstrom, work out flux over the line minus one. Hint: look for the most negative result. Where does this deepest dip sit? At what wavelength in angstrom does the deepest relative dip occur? 5620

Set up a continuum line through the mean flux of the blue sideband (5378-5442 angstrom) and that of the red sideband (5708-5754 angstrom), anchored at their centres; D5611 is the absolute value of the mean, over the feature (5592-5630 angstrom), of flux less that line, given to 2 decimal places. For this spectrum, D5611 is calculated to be 0.54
